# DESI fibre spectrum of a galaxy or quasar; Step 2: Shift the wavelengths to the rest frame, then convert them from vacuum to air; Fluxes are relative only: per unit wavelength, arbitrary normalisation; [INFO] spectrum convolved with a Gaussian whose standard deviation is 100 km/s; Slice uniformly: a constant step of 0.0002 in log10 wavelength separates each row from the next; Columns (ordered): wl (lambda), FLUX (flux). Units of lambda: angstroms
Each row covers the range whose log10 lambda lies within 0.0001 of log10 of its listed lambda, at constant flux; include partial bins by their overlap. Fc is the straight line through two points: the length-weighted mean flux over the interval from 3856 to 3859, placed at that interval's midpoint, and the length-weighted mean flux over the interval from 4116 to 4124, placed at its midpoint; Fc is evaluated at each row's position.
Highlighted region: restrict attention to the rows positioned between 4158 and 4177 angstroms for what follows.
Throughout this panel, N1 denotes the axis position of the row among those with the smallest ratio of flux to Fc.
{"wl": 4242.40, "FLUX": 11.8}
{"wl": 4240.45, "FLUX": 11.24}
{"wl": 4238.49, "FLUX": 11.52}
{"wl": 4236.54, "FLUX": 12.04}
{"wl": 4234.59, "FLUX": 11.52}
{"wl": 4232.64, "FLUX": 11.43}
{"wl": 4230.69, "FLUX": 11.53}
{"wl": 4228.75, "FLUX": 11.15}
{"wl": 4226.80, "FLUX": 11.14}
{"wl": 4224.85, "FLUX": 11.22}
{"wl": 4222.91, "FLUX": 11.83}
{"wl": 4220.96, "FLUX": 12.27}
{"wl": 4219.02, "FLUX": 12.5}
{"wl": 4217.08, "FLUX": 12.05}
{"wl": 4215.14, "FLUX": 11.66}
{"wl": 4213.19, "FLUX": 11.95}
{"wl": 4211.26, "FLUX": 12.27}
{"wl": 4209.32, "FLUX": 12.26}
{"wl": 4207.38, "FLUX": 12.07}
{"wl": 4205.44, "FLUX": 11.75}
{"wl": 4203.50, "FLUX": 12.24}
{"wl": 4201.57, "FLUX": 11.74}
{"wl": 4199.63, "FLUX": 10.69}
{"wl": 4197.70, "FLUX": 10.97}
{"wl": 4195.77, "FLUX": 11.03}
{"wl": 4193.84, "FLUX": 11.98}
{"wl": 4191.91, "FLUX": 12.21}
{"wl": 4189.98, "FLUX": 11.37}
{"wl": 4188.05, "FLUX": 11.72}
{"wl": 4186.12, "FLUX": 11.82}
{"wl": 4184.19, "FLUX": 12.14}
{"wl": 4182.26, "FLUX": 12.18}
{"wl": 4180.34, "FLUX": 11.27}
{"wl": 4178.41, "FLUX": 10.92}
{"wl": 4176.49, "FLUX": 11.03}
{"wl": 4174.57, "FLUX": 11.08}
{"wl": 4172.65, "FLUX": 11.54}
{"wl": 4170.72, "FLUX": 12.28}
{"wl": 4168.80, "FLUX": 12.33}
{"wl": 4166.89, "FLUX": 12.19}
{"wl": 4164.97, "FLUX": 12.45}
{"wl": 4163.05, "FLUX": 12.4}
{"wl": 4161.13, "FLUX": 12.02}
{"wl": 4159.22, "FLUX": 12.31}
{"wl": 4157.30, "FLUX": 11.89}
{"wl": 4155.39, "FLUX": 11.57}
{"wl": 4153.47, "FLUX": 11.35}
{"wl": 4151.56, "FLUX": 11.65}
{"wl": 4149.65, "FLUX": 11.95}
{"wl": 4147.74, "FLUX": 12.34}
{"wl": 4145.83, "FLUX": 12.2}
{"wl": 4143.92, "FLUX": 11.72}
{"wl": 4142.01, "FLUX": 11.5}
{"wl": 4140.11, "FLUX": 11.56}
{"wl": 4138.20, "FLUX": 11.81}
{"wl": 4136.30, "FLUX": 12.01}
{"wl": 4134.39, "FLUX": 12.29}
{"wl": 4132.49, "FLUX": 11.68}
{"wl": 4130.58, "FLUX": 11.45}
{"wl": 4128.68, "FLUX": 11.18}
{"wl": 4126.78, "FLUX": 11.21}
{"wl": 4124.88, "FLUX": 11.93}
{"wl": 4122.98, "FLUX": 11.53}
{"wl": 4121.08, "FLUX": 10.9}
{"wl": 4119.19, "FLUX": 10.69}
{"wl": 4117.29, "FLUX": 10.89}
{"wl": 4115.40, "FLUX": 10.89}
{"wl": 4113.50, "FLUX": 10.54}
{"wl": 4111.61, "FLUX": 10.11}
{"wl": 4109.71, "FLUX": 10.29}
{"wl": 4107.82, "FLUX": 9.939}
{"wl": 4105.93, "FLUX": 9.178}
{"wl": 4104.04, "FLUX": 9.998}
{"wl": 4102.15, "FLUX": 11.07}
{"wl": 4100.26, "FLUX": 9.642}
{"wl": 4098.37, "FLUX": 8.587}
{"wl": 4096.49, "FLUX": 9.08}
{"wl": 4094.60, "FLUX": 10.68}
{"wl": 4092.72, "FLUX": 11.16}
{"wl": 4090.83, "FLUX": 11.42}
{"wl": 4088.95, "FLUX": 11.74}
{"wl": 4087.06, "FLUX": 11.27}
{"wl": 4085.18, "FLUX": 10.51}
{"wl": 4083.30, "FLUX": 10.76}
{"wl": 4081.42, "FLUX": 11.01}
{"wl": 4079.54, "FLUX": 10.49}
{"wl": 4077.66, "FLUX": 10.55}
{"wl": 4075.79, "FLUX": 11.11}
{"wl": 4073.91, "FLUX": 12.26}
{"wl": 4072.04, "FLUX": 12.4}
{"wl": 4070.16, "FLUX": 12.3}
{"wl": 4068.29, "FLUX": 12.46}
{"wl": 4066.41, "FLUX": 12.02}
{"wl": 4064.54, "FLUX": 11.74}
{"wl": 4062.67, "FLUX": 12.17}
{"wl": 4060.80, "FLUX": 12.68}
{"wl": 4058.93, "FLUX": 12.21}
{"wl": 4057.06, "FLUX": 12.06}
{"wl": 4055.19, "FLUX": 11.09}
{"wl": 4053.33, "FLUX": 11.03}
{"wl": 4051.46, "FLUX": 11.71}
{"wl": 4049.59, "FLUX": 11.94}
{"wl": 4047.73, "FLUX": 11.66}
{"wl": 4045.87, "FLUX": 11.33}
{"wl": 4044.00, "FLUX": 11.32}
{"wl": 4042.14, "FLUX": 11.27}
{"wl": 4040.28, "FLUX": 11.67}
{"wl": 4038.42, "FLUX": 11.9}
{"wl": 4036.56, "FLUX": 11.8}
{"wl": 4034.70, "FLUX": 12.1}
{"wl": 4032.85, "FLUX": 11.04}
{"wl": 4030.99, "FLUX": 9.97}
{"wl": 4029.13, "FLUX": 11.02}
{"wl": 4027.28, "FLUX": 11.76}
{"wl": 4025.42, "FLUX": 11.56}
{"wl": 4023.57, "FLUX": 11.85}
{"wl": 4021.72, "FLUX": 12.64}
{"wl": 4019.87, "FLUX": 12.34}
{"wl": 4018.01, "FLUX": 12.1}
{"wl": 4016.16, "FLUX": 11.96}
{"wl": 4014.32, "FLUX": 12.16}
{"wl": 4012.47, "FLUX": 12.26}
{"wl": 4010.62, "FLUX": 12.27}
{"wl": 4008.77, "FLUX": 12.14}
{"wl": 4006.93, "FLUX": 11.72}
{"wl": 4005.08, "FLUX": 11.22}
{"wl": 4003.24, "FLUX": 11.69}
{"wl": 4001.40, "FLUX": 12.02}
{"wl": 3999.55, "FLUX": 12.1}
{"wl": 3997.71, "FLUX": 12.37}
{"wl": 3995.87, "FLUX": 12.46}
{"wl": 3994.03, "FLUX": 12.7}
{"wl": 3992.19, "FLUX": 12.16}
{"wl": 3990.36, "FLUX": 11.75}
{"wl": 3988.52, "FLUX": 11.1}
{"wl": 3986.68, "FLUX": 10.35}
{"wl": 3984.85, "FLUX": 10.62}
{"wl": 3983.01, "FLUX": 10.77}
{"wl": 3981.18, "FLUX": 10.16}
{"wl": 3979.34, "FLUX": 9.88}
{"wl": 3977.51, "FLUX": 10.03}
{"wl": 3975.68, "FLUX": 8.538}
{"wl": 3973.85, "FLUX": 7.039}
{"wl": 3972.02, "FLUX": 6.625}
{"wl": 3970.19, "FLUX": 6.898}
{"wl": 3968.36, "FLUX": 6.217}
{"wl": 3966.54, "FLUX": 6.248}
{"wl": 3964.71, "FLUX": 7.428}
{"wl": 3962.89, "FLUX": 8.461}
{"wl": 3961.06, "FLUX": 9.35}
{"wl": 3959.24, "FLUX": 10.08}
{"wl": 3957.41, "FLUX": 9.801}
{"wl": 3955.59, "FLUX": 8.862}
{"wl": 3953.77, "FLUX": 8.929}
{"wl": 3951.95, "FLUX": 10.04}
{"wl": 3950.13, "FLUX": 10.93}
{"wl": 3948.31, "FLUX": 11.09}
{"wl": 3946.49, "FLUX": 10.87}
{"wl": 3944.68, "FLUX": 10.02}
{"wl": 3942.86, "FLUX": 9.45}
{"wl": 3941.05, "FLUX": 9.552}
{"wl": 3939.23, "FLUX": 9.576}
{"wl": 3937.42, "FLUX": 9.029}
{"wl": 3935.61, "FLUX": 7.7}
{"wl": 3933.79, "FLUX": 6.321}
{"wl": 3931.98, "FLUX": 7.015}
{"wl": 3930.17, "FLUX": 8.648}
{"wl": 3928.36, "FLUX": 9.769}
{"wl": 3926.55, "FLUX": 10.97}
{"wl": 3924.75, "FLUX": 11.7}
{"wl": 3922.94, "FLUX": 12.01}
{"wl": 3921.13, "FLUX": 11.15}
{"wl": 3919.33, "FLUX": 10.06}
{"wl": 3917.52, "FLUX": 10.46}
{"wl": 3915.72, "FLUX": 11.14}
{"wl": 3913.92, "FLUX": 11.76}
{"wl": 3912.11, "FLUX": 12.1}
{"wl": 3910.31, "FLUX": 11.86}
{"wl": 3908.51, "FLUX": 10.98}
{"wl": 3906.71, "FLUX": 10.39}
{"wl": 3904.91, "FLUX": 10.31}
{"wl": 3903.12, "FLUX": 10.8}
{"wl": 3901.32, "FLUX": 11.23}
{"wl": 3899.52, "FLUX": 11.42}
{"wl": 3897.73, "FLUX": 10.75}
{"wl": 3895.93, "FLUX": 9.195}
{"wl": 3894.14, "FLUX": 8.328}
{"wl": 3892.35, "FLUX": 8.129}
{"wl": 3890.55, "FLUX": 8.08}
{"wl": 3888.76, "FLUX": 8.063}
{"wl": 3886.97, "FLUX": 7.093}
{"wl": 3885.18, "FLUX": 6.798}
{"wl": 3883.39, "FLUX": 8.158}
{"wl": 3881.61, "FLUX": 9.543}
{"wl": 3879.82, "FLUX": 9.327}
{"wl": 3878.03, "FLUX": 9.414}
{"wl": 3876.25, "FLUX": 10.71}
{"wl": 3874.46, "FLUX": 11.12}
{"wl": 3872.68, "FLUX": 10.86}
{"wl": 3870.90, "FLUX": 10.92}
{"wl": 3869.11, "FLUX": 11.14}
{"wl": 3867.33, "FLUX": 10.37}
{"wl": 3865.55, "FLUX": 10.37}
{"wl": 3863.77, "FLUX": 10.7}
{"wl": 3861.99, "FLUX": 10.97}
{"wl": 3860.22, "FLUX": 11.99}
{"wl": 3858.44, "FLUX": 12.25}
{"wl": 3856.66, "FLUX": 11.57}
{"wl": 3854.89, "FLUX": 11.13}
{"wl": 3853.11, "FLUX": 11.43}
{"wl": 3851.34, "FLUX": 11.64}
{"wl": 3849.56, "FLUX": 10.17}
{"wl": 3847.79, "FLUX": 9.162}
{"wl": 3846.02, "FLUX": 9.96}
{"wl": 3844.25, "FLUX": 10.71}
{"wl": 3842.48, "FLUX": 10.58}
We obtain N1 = 4176.49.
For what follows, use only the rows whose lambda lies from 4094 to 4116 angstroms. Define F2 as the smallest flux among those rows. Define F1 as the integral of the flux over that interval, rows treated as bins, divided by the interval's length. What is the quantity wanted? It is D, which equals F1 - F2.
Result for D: 1.4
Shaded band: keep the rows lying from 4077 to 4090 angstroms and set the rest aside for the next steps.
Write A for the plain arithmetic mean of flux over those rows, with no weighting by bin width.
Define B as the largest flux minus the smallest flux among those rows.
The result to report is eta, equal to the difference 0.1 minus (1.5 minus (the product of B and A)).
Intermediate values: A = 10.9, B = 1.25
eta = 12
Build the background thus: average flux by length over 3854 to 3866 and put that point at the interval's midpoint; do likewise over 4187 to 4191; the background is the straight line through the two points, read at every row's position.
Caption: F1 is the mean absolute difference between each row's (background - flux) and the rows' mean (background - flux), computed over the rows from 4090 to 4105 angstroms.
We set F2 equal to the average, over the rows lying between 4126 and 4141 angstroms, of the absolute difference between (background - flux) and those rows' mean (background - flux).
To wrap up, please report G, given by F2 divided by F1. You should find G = 0.3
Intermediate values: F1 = 0.88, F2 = 0.30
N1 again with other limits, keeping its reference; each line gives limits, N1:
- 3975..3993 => 3975.68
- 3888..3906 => 3888.76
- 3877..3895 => 3885.18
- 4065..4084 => 4079.54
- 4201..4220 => 4215.14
